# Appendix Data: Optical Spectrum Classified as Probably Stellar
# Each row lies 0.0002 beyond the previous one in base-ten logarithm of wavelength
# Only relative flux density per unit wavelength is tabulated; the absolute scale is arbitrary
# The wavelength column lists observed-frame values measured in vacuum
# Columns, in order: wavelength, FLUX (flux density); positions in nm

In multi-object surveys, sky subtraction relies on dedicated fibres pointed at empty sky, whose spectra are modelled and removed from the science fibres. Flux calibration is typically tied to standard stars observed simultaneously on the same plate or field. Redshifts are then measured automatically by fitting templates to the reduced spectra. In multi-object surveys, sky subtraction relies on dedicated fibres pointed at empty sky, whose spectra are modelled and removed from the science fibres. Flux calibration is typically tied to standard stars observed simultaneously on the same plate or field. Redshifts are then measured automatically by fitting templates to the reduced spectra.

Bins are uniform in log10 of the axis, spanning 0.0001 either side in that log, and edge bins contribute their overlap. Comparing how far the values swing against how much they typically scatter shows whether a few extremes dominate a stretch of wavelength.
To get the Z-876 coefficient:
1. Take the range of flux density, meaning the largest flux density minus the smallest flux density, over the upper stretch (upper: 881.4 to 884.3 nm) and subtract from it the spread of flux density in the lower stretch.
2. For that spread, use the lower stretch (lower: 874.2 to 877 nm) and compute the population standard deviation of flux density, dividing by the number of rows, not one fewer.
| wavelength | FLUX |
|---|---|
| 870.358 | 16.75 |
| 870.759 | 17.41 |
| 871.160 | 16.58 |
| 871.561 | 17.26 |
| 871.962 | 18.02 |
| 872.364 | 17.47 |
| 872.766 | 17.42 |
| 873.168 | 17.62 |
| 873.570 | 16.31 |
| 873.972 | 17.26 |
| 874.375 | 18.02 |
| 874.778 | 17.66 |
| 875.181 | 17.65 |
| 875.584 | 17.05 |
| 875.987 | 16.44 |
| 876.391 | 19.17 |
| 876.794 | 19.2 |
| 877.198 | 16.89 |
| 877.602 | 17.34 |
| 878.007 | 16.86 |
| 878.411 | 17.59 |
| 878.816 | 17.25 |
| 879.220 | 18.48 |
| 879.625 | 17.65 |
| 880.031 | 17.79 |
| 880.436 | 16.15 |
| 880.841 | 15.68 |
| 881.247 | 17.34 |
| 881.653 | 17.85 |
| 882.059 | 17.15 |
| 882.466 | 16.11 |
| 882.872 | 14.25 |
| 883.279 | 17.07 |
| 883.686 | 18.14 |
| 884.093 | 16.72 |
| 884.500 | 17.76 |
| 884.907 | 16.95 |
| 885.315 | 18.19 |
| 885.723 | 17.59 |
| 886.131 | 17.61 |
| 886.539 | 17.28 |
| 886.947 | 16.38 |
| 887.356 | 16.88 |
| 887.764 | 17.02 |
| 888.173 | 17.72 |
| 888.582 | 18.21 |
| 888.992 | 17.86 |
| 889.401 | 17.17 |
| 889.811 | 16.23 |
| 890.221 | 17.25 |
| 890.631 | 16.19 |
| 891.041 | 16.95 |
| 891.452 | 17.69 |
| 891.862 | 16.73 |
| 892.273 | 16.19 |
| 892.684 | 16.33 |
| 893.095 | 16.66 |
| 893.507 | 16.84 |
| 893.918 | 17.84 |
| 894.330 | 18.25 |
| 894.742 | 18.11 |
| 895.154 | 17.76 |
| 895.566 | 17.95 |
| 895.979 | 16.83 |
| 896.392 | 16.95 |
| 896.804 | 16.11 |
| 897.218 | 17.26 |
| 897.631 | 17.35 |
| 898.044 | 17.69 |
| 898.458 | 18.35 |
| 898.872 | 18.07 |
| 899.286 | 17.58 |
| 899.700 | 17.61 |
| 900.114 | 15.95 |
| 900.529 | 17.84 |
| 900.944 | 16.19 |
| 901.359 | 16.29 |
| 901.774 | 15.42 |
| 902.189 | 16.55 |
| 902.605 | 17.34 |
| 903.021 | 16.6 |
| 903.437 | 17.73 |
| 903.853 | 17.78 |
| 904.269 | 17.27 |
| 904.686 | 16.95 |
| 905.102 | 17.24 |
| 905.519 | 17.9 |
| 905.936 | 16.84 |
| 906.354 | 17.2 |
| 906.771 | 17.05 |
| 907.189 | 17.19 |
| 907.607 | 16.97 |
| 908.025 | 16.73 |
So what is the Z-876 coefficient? 2.9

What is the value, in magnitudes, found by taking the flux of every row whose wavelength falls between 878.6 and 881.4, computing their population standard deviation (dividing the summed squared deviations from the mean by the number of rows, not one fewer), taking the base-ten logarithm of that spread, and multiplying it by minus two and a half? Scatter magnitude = 0.12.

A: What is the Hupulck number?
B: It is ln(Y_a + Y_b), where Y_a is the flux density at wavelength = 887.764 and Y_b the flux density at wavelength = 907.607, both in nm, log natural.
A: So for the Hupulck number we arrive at 3.53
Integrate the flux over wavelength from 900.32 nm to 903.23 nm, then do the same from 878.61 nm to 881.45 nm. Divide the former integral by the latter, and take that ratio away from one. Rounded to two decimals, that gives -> 0.01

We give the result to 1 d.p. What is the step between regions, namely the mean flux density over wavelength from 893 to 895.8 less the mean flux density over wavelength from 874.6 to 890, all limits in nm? 0.4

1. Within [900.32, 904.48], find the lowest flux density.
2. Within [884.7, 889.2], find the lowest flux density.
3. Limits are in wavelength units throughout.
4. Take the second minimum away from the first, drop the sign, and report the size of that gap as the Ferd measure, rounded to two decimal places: 0.96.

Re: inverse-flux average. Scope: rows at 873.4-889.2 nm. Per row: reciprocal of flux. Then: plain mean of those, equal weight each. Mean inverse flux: 0.0580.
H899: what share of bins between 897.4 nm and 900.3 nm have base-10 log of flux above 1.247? 0.43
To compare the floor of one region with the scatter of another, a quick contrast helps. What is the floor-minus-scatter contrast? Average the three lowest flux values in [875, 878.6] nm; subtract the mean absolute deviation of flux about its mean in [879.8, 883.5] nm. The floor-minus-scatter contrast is 15.8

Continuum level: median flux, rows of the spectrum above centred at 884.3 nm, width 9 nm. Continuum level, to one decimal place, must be 17.2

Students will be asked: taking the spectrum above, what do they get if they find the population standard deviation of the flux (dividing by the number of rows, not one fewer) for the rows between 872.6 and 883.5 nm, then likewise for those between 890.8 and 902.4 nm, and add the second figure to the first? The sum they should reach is 1.78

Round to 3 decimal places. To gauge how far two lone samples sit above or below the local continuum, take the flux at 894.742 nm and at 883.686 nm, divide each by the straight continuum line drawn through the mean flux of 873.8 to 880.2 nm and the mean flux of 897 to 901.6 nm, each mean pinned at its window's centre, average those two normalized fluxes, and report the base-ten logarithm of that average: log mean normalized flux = 0.017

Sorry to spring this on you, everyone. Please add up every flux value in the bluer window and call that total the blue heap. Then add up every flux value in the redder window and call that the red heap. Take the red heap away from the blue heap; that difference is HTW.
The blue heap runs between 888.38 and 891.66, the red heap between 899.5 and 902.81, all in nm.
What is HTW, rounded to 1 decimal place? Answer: 4.4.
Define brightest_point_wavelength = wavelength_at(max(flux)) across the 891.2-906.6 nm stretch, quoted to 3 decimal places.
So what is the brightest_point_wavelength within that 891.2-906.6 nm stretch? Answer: 898.458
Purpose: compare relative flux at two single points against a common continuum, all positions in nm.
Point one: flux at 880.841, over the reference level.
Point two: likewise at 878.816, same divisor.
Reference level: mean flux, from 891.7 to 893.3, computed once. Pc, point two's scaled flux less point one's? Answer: 0.10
